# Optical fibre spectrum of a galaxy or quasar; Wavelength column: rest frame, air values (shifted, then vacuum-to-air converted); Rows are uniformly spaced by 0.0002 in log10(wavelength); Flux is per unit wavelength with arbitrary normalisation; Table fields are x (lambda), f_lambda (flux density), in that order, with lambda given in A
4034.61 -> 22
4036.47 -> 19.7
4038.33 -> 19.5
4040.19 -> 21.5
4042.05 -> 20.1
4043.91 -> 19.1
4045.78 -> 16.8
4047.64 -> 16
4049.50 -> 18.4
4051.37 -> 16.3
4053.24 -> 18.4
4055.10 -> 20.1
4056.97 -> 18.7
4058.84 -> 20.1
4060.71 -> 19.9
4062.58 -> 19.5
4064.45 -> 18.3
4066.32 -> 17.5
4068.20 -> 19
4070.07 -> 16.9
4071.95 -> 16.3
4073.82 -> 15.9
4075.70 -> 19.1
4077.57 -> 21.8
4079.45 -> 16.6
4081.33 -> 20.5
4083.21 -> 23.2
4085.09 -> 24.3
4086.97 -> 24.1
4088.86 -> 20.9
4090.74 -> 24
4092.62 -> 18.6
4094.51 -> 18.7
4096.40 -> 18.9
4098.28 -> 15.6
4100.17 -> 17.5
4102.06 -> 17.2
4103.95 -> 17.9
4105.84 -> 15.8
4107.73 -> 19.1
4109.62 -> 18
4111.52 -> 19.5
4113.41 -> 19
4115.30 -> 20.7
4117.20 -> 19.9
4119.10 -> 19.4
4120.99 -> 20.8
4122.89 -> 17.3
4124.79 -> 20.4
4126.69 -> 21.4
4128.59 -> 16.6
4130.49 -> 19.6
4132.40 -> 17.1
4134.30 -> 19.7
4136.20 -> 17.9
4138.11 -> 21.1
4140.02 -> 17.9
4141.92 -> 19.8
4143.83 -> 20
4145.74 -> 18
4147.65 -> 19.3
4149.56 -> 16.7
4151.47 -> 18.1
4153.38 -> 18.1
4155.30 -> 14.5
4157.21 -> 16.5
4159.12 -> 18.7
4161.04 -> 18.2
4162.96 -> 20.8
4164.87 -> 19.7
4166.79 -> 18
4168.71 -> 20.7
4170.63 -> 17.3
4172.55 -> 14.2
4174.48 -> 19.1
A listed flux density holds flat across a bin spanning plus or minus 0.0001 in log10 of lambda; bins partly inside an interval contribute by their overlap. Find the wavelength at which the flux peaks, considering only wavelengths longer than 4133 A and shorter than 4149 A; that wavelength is 4138.11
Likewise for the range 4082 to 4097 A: 4085.09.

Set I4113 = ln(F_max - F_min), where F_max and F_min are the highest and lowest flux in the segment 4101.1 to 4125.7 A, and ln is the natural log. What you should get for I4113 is 1.61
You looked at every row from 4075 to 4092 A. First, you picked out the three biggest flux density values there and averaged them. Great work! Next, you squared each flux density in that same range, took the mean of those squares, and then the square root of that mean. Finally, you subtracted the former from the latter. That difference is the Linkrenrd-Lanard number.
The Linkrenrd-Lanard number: -2.38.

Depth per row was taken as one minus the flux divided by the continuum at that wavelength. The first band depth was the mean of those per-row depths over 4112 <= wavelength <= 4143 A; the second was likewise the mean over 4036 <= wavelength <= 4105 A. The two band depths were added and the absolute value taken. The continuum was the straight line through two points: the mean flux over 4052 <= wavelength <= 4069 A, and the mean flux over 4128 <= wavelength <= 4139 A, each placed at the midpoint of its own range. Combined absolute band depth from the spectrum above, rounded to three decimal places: 0.037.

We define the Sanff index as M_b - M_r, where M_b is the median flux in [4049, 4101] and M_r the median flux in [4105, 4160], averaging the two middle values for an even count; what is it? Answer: -0.2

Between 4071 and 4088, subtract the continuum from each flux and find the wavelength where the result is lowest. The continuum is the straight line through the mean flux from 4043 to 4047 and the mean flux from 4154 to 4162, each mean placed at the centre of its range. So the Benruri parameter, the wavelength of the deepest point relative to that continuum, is 4073.82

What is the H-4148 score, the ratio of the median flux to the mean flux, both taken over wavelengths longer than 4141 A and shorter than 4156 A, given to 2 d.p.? 1.00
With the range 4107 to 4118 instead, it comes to 1.00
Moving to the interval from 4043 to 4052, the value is 0.97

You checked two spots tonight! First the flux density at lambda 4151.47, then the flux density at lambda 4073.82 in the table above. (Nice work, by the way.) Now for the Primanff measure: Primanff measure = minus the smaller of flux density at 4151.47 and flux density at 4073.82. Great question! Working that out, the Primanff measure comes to -15.9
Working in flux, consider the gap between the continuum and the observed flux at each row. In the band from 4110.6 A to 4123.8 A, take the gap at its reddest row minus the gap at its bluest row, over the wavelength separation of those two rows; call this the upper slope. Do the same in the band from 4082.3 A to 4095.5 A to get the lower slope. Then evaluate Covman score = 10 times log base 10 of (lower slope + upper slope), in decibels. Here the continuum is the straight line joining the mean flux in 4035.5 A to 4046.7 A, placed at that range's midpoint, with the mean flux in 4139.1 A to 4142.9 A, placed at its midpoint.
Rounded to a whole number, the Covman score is -2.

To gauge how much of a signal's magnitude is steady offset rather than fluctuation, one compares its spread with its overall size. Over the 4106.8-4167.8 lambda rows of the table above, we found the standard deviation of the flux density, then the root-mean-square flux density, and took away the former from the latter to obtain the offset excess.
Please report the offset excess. 17.3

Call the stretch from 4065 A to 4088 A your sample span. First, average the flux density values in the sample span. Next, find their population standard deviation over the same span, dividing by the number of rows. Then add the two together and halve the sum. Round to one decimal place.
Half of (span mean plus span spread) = 11.3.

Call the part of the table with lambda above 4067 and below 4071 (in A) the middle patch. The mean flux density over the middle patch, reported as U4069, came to 17.9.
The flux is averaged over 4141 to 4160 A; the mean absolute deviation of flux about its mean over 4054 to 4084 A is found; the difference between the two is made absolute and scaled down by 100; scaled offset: 0.164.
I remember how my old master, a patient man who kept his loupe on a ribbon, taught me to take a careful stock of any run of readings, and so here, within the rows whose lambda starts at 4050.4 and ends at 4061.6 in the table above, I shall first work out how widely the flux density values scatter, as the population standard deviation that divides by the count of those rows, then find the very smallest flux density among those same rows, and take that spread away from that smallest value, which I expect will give 15.0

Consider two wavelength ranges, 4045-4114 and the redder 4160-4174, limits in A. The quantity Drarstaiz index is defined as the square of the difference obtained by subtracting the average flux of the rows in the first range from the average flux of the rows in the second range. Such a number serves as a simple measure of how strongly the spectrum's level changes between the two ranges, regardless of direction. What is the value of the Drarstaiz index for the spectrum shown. 0.21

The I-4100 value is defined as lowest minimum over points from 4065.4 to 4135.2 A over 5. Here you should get 3.12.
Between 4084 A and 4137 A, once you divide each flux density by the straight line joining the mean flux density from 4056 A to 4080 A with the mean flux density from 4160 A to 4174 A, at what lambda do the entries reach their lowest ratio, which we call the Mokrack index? 4098.28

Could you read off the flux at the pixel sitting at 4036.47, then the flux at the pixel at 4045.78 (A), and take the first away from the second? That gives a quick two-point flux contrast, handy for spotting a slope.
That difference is -2.9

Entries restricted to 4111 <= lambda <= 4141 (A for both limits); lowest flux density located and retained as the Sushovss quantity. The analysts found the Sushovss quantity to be 16.6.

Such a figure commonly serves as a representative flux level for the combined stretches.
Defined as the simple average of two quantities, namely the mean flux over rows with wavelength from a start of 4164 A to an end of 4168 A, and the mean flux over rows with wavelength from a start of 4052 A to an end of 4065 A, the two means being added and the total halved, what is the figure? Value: 19.1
